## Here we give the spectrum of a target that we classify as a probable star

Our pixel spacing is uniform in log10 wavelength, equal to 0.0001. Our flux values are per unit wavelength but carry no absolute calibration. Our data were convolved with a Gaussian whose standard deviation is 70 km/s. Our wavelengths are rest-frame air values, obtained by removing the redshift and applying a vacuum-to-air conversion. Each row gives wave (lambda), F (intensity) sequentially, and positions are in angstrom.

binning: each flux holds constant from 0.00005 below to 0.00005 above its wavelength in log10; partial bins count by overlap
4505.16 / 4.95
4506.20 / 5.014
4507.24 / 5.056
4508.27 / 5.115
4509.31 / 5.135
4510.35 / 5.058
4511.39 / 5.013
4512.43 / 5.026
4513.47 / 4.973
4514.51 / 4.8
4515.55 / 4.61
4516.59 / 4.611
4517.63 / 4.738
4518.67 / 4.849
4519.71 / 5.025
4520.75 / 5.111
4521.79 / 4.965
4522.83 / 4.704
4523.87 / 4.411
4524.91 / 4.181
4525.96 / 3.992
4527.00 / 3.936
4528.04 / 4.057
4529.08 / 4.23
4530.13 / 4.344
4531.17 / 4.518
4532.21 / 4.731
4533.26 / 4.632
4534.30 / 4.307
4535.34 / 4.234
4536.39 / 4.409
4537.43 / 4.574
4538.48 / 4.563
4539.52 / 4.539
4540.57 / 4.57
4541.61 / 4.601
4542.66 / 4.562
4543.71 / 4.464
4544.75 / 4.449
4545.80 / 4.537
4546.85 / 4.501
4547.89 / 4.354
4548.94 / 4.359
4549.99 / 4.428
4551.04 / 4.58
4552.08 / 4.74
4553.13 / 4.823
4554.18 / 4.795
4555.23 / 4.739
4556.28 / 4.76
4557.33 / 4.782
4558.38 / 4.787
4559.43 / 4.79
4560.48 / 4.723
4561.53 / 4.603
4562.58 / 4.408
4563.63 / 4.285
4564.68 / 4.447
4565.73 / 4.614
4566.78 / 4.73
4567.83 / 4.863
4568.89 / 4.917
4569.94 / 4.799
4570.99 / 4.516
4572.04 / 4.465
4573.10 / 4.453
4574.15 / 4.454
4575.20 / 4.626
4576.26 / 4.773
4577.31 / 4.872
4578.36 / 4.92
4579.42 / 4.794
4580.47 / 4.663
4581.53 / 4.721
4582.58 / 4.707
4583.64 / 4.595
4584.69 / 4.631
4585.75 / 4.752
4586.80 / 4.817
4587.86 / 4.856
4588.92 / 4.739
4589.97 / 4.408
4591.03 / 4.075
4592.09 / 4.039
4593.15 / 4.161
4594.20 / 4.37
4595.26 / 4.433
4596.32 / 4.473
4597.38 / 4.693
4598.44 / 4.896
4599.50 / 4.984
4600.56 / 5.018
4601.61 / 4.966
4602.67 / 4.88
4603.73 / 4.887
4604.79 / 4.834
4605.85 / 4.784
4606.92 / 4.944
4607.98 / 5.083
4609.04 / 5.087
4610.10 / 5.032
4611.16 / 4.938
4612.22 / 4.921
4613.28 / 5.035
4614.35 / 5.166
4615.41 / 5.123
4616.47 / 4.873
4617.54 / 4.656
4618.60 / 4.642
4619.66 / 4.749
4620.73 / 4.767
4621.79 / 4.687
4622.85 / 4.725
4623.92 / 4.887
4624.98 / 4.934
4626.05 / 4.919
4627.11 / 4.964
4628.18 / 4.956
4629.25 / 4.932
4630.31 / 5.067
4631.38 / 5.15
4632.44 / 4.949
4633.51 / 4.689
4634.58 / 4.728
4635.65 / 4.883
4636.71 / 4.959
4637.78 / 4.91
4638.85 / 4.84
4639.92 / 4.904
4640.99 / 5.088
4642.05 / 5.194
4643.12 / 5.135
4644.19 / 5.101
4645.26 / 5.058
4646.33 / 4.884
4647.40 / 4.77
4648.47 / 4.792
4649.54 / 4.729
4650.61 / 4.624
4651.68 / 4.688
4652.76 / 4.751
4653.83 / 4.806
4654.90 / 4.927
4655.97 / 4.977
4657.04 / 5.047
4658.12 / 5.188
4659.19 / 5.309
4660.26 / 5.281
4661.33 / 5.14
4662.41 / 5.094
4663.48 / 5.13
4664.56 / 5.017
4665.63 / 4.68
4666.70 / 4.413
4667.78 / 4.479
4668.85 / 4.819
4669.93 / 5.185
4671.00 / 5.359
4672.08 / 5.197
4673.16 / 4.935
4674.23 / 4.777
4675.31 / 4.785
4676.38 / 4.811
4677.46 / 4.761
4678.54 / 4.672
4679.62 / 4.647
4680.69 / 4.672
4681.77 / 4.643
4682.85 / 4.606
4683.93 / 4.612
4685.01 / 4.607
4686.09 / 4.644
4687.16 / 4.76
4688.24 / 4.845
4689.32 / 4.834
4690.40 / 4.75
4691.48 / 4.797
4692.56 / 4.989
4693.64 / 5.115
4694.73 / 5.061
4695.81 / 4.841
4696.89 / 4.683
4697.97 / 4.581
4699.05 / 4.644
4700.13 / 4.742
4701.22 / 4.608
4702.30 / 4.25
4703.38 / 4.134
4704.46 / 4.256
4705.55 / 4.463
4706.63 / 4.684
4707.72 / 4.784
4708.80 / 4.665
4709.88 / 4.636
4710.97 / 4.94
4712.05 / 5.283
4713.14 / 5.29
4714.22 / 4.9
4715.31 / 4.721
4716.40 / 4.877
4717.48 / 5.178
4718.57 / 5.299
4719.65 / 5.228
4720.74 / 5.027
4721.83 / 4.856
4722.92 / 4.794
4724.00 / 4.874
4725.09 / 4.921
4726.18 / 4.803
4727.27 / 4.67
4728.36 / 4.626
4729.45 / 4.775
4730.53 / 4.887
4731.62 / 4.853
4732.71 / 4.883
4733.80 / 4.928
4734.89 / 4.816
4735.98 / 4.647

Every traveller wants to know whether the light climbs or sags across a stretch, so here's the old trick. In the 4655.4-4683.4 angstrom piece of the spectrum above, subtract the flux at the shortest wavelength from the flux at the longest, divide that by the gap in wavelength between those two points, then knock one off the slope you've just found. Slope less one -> -1.01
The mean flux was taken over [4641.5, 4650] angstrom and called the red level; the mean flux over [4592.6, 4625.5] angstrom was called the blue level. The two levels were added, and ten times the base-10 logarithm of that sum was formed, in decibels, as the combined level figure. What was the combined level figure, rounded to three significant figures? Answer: 9.91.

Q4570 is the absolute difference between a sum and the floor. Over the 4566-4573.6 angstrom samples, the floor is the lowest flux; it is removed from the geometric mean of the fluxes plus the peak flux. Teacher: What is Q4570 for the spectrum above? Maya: 5.14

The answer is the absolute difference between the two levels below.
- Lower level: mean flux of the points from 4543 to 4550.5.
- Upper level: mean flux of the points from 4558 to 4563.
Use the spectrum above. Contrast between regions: 0.22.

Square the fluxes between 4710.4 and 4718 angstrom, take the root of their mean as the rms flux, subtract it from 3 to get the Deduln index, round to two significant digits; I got -2.0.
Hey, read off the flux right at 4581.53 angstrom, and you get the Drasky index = 4.721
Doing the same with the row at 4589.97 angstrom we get 4.408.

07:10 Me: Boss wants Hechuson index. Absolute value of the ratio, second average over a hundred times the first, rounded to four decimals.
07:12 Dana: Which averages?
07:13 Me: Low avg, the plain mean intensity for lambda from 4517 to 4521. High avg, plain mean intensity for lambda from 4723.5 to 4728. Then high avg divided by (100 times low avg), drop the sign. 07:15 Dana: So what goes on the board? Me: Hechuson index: 0.0098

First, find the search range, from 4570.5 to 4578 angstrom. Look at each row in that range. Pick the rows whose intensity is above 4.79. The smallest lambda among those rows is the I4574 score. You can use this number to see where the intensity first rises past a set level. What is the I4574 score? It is 4577.31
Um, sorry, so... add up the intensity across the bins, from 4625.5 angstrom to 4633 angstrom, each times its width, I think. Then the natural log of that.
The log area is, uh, 3.62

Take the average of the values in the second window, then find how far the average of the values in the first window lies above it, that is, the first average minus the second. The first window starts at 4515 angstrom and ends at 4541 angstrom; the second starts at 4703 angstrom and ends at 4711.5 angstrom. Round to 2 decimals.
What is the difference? -0.06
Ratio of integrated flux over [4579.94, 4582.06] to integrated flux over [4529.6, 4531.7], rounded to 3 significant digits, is 1.07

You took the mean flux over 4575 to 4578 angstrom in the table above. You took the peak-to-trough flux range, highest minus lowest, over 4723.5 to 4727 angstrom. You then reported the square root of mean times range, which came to 0.75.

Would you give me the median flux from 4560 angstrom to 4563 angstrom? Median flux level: 4.60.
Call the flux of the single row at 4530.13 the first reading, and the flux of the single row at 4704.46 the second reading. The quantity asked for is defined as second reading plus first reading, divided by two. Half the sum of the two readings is 4.3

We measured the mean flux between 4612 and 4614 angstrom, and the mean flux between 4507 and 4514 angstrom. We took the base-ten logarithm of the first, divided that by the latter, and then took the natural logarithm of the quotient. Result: -1.98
